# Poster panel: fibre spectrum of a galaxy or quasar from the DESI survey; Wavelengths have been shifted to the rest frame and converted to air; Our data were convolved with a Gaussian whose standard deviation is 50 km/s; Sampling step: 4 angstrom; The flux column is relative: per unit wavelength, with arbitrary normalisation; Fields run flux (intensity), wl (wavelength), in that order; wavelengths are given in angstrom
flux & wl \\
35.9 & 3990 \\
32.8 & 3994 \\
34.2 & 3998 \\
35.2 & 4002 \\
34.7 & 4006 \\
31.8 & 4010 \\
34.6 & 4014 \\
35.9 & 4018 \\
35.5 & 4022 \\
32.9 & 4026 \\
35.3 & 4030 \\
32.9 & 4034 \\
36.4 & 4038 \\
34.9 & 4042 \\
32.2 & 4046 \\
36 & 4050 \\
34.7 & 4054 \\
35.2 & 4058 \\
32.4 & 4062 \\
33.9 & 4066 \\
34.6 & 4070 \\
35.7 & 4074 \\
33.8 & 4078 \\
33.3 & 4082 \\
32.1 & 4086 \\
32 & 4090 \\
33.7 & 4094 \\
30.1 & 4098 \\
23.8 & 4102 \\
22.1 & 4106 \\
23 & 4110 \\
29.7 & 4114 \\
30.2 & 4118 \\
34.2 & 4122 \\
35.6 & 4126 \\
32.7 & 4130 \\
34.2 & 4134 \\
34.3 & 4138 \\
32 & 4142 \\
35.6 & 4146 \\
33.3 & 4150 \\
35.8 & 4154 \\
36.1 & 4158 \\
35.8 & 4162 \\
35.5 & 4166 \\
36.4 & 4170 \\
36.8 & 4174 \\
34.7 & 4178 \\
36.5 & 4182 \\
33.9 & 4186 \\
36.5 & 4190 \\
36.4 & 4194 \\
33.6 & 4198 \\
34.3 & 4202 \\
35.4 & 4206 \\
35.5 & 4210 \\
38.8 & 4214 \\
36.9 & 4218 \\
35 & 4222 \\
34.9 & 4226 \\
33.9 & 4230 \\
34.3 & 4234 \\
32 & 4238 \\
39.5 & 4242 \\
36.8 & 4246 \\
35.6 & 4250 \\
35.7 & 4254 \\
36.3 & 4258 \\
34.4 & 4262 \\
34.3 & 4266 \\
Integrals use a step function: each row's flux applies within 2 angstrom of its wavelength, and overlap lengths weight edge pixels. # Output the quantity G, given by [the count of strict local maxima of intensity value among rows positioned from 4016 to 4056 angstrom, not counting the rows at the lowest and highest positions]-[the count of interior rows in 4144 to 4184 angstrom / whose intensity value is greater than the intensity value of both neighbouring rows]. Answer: 1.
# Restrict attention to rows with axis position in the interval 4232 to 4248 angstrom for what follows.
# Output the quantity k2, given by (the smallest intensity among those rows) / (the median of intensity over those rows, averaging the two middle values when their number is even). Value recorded 0.900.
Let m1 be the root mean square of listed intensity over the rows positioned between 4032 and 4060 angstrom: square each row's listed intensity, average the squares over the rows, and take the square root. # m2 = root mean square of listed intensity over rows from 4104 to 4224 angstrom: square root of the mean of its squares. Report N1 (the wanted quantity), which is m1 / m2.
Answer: 1.01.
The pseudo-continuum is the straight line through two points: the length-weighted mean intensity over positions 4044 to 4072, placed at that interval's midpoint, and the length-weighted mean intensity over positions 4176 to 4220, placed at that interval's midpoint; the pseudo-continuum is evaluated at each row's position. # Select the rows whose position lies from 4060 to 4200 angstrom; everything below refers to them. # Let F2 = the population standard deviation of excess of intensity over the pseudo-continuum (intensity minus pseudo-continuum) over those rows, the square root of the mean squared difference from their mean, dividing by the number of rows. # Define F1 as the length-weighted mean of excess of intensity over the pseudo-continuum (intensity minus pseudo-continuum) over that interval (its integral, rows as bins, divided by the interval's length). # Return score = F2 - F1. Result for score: 5.3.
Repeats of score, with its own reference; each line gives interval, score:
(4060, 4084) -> 1.4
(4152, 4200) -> 0.8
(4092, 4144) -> 8.7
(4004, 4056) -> 0.8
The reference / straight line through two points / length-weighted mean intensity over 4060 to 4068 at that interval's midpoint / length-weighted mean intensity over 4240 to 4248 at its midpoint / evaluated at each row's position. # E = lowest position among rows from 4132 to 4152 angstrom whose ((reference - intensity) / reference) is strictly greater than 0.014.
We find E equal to 4134 angstrom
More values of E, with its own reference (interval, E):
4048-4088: 4062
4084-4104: 4086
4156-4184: 4178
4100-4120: 4102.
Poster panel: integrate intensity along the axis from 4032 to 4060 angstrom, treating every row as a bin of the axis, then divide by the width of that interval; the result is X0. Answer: 34.6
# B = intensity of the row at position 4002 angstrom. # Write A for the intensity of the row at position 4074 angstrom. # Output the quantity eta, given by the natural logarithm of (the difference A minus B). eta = -0.7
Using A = 35.7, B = 35.2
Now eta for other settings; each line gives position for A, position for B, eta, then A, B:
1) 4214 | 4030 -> 1.3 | 38.8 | 35.3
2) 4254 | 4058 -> -0.7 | 35.7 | 35.2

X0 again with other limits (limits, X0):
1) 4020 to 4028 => 34.2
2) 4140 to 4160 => 34.6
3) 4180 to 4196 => 35.8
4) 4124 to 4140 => 34.2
